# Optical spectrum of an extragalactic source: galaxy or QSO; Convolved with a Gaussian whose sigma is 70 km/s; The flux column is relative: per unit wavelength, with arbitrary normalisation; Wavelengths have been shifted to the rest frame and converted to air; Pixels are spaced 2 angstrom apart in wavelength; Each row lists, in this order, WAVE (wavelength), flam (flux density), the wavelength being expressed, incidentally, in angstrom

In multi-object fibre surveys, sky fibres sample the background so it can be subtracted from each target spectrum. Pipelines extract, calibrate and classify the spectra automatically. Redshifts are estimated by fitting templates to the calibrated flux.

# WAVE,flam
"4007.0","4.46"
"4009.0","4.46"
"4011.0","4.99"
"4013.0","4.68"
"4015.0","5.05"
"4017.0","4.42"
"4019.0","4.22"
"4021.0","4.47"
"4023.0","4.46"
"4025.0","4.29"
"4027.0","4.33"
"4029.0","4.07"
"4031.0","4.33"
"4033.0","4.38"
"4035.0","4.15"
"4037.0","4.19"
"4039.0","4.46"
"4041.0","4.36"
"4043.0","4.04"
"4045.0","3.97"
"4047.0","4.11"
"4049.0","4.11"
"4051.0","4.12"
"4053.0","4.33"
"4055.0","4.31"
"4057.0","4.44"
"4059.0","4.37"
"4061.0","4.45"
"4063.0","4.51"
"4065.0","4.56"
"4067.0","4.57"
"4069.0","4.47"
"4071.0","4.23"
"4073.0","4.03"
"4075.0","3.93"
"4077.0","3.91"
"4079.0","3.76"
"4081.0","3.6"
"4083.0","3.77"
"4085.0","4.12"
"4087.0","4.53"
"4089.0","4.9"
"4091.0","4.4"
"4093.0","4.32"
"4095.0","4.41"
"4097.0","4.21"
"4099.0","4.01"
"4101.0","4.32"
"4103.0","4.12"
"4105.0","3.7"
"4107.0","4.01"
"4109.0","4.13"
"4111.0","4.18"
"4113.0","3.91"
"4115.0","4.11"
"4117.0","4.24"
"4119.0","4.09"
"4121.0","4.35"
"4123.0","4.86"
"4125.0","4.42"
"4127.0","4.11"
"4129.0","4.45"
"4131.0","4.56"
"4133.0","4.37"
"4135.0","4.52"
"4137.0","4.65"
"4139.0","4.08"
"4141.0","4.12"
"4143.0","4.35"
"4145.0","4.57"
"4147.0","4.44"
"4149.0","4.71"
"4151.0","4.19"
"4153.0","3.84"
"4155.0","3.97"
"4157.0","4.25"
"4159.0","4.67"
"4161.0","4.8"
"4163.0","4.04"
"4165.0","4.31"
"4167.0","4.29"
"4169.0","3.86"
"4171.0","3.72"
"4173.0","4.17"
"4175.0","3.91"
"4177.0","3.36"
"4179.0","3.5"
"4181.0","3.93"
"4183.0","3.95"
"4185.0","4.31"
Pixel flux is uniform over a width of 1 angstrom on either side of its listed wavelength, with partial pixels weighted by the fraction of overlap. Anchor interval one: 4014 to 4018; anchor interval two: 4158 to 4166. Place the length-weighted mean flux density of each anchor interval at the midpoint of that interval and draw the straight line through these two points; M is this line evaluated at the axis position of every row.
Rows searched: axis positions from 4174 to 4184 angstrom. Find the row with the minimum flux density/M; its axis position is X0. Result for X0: 4177.0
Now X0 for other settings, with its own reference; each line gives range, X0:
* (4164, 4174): 4171.0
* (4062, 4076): 4075.0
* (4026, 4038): 4029.0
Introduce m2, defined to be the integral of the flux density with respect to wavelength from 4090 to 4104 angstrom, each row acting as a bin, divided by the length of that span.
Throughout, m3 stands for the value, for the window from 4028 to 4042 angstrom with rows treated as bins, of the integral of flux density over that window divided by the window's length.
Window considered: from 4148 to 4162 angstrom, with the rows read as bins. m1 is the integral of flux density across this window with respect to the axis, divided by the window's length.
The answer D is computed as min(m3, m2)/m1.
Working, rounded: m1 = 4.35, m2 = 4.26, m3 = 4.28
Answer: 0.98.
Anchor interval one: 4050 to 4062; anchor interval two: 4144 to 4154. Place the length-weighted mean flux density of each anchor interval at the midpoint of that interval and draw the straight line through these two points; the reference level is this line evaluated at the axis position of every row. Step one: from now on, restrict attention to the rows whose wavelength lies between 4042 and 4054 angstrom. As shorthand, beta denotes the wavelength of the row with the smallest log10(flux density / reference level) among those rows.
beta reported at 4045.0 angstrom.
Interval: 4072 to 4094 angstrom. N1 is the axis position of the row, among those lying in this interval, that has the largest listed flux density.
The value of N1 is 4089.0 angstrom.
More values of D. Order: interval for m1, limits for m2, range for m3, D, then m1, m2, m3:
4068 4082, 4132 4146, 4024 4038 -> 1.06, 3.99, 4.38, 4.25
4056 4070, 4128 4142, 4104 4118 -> 0.90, 4.48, 4.39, 4.04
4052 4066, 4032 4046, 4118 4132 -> 0.95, 4.42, 4.22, 4.41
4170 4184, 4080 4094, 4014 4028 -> 1.12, 3.79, 4.23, 4.46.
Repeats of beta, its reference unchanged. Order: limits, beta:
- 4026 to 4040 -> 4029.0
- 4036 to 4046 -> 4045.0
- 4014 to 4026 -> 4019.0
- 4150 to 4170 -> 4153.0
